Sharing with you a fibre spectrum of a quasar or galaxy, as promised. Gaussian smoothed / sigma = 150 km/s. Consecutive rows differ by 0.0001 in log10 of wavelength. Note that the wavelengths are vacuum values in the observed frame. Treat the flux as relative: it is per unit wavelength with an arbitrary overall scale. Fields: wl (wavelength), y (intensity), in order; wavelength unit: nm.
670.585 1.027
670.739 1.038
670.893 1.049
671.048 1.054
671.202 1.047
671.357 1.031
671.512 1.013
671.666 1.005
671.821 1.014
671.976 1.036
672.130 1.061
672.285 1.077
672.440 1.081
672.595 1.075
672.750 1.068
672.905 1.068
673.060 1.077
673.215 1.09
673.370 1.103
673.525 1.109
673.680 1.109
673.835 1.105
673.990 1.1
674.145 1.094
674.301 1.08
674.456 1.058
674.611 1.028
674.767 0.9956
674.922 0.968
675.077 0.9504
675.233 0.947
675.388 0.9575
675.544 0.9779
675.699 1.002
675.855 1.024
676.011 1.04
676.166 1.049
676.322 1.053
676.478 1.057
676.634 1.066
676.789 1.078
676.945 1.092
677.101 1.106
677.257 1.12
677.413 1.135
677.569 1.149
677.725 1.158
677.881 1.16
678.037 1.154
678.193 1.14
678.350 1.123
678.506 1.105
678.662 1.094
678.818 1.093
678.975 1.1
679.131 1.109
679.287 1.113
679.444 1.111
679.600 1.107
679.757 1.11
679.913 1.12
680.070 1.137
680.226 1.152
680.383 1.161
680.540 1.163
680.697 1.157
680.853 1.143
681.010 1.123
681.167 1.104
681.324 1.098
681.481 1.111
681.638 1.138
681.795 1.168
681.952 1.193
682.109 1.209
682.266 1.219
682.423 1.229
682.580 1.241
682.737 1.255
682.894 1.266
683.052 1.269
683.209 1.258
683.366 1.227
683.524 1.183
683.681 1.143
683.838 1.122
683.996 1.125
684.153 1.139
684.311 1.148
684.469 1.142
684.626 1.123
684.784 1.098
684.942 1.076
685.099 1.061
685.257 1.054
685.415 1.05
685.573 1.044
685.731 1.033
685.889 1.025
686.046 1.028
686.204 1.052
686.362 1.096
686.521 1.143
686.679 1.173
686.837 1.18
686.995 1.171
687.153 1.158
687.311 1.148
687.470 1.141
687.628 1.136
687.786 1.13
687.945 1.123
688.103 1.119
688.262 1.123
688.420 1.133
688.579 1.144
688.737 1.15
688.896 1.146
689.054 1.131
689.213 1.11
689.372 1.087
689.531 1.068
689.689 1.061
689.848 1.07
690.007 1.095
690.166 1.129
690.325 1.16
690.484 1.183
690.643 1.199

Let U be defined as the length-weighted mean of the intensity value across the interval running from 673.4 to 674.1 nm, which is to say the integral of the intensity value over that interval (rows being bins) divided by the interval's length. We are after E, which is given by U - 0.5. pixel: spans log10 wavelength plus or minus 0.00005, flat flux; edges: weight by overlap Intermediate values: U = 1.11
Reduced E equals 0.606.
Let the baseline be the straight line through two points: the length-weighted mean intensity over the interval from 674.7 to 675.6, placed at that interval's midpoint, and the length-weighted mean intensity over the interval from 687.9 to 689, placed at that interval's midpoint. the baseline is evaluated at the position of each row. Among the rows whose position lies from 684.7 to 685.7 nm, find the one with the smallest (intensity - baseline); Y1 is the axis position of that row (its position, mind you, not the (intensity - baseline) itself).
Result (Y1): 685.573 nm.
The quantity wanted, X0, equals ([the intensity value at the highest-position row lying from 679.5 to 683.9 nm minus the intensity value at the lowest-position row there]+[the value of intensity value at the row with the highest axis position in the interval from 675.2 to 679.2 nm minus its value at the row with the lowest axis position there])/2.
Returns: 0.09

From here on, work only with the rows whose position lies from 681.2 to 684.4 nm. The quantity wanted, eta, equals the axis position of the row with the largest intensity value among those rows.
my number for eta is 683.052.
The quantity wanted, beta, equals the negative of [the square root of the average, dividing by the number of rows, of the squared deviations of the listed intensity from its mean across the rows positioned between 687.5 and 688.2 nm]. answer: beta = -0.007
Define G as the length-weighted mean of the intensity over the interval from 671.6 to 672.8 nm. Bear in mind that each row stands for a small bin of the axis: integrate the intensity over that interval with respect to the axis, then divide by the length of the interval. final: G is 1.05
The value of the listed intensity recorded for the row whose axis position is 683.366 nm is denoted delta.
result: 1.227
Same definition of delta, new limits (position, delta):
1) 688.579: 1.144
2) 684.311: 1.148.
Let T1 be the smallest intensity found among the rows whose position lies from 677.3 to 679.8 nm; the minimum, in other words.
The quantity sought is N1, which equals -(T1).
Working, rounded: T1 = 1.093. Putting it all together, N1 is -1.09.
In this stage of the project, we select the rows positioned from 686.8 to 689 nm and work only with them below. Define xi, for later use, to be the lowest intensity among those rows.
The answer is 1.119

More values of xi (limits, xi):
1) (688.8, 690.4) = 1.061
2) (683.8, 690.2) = 1.025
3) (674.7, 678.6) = 0.947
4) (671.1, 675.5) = 0.947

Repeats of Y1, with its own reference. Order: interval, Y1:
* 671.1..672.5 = 671.666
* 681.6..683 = 681.638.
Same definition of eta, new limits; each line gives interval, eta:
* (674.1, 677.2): 677.101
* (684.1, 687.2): 686.837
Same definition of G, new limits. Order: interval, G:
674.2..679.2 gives 1.07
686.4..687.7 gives 1.15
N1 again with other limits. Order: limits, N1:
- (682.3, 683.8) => -1.14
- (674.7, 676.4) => -0.95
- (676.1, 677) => -1.05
